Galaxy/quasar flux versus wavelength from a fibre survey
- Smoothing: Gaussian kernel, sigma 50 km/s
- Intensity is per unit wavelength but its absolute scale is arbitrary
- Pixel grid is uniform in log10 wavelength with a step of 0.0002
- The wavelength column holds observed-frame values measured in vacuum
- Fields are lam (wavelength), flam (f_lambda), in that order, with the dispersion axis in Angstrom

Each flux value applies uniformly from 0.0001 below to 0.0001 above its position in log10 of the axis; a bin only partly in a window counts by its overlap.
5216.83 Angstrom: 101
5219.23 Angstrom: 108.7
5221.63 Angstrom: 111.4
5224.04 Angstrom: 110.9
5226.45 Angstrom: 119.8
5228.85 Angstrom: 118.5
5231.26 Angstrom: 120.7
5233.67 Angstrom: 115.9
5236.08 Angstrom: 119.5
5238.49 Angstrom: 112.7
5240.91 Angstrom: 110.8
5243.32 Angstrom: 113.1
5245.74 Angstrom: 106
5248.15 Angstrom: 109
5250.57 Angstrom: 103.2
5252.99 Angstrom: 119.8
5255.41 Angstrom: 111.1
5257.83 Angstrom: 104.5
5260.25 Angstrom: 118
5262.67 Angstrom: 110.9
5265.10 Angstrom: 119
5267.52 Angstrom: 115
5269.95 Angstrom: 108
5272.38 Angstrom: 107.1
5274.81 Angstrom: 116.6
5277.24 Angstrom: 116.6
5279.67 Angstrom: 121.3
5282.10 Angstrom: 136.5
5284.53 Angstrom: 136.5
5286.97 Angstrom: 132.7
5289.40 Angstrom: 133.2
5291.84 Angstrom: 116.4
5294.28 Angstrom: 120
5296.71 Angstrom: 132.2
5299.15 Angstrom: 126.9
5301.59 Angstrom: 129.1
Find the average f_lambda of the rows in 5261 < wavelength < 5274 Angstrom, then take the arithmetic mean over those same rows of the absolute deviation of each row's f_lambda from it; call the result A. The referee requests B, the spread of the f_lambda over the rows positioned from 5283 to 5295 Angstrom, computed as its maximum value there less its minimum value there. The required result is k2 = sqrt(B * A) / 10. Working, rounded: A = 4.0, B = 20.1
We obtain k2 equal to 0.90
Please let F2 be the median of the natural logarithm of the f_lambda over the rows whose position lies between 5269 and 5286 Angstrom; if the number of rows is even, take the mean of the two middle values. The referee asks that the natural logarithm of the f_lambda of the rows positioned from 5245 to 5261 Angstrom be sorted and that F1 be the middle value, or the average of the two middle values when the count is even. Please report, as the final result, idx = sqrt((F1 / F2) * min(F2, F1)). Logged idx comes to 2.15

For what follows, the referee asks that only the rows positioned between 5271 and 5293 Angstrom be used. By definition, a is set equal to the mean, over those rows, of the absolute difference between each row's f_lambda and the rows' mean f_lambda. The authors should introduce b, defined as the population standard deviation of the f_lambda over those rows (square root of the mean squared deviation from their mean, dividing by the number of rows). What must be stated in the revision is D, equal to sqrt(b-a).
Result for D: 0.86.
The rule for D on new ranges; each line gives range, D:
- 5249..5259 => 0.88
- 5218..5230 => 0.45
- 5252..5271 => 0.73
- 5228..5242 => 0.62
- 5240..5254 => 1.03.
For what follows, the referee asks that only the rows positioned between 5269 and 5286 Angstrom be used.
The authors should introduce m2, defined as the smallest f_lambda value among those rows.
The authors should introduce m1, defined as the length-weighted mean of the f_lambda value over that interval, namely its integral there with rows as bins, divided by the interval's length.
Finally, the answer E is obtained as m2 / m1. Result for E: 0.89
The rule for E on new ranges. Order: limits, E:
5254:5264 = 0.94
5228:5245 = 0.96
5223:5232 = 0.94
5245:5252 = 0.97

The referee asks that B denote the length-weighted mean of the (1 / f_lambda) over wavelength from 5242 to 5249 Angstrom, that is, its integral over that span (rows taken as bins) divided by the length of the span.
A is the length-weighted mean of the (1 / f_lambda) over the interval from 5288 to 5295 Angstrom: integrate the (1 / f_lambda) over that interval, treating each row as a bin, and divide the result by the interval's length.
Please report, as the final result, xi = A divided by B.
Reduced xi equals 0.89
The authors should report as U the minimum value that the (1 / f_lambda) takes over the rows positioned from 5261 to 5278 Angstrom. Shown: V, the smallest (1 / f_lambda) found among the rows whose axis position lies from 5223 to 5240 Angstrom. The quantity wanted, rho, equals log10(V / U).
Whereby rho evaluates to -0.01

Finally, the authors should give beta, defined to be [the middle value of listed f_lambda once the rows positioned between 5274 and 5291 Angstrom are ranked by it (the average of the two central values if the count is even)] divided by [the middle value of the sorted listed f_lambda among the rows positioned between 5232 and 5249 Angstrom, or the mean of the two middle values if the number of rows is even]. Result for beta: 1.18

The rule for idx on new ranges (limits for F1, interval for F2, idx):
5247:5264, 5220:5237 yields 2.15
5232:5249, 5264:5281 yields 2.17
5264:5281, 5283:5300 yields 2.15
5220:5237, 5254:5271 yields 2.19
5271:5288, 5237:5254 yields 2.19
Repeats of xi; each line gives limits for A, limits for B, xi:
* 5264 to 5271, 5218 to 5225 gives 0.97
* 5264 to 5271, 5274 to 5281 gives 1.04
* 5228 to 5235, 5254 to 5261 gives 0.94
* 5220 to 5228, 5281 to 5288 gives 1.19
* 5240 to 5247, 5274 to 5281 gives 1.08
